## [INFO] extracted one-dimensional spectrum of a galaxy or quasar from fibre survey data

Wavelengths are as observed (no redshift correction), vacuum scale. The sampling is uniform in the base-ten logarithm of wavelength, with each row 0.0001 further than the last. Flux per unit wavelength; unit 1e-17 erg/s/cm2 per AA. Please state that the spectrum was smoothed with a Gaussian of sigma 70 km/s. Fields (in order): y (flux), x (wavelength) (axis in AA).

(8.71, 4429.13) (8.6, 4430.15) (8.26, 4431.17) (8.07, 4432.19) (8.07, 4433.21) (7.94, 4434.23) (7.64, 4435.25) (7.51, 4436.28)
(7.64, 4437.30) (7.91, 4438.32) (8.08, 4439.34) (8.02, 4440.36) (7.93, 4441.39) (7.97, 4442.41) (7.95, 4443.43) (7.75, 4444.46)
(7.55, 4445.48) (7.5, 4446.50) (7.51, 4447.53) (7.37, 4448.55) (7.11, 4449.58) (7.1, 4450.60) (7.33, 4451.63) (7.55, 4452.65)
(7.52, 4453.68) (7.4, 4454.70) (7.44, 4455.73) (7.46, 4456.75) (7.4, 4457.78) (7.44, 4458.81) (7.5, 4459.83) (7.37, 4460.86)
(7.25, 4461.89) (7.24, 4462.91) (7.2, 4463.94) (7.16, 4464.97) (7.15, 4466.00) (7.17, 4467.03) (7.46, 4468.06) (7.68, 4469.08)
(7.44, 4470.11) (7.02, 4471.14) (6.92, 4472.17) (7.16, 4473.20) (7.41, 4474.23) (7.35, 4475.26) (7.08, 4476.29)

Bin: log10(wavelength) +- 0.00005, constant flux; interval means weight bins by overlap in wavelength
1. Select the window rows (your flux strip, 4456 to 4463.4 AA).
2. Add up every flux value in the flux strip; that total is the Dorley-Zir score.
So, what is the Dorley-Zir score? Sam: 52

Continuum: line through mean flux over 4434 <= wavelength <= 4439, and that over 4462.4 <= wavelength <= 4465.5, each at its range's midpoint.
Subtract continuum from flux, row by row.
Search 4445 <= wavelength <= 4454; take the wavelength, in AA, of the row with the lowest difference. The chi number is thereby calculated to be 4449.58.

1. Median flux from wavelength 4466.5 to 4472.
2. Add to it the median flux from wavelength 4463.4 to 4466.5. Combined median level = 14.6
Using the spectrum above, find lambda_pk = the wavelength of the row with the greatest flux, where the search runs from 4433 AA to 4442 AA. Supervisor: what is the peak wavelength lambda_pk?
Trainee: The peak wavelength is 4439.34 AA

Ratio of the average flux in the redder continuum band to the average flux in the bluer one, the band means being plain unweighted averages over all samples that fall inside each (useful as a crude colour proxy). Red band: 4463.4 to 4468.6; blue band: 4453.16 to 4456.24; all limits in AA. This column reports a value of 0.970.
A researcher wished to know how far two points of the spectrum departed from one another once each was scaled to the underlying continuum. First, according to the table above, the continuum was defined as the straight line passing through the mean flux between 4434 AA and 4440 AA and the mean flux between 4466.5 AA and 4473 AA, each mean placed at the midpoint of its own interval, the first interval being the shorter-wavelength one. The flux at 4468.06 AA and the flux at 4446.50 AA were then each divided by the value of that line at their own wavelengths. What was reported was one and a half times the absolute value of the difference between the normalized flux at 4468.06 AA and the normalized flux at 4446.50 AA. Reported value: 0.059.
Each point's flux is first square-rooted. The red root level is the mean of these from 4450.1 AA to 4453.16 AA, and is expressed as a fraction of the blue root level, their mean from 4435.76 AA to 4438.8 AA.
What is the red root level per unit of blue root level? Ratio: 0.98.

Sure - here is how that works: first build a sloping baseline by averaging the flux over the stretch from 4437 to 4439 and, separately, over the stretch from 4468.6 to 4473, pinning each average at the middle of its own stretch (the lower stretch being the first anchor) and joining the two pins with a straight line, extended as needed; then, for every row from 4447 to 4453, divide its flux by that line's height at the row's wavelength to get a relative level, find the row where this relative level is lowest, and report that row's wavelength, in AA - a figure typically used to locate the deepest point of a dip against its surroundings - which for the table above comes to 4449.58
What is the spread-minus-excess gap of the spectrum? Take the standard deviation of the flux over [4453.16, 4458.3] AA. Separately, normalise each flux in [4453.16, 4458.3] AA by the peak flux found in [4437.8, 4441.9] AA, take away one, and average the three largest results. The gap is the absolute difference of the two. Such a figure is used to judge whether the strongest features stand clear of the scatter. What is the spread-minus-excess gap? 0.12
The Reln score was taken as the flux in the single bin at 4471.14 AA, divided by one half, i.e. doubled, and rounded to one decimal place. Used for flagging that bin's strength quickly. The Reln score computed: 14.0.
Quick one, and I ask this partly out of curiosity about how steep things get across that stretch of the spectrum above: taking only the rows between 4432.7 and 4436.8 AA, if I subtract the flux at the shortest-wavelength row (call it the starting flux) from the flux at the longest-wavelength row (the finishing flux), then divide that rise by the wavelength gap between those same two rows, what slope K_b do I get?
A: -0.18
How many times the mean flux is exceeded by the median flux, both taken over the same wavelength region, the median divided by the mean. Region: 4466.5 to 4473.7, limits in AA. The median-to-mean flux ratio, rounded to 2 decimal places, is 0.99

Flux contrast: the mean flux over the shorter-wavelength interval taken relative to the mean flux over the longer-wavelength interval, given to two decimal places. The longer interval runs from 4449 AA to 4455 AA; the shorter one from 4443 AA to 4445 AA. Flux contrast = 1.07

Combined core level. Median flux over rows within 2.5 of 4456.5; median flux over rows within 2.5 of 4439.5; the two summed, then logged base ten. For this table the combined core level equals 1.187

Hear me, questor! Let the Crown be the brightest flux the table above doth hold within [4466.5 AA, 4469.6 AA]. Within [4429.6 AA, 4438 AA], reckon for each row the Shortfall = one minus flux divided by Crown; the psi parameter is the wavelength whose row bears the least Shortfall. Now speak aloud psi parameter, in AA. 4430.15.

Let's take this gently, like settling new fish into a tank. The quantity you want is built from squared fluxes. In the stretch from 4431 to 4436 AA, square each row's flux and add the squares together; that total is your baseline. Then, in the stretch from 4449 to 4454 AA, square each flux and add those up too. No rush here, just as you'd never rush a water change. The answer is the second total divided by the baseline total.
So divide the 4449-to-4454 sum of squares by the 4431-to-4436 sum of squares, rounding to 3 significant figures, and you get 0.839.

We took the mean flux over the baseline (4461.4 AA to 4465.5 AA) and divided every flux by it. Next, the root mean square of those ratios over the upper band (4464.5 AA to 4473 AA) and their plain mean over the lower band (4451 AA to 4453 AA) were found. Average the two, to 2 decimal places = 1.02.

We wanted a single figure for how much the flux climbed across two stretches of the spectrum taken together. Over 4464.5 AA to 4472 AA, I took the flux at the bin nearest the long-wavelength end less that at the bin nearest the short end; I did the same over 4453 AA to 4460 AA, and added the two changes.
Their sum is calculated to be -0.16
